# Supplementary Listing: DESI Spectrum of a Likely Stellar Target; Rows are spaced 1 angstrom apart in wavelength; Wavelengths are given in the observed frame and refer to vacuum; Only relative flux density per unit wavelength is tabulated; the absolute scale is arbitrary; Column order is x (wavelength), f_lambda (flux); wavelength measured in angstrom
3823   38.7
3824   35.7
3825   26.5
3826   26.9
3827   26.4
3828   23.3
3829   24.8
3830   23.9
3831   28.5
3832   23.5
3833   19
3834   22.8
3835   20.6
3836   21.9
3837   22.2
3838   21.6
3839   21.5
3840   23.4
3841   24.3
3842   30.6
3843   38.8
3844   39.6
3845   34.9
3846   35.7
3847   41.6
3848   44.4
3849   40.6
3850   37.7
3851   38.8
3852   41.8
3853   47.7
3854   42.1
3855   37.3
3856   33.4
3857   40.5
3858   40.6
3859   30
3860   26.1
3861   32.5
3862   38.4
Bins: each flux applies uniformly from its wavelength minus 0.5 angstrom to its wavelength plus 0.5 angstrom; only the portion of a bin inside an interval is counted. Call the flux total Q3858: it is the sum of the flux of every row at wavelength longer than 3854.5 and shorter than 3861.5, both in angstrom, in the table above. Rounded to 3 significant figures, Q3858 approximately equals 240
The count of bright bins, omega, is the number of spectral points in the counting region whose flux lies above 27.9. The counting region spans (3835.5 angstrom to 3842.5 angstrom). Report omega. 1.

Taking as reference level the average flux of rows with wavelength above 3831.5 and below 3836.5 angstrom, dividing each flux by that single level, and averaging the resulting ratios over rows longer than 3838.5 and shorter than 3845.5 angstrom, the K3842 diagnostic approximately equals 1.41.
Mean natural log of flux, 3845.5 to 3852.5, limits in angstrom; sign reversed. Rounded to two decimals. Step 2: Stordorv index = -3.69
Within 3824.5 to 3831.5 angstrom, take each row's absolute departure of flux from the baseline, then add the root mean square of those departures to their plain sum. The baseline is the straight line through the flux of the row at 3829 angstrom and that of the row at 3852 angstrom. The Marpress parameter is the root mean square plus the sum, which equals 20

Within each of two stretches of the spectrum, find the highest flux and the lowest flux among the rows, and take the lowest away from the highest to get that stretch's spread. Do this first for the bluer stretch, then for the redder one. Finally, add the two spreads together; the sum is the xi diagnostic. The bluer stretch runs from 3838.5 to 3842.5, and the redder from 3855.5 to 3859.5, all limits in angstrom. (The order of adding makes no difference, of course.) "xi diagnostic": 19.7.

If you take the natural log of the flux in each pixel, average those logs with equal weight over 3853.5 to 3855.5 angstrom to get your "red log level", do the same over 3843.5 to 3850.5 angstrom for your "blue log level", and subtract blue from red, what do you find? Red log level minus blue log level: 0.0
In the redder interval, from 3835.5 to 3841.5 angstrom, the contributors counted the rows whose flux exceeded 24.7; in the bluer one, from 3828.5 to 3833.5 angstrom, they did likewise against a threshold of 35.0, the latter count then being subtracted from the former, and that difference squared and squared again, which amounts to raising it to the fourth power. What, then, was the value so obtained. 0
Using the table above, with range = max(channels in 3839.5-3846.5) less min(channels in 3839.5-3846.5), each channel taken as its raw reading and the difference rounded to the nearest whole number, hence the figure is 16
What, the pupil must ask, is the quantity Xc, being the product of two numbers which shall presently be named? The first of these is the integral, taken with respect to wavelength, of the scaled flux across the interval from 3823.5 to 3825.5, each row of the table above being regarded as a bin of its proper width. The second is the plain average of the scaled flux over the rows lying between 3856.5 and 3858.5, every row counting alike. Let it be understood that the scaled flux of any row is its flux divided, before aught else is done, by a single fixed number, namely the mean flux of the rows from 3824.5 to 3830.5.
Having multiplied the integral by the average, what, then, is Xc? 3.9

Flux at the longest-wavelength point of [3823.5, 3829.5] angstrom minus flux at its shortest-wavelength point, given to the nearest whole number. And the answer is -11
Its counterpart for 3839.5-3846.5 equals 12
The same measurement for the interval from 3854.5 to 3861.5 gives -5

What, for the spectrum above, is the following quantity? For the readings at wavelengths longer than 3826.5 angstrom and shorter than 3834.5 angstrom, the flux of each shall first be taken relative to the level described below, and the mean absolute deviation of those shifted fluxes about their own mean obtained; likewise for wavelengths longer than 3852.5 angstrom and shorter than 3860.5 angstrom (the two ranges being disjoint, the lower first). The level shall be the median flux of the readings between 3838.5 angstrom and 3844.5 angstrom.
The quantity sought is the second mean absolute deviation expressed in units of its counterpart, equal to 2.9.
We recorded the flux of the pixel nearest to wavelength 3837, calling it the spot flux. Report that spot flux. 22.2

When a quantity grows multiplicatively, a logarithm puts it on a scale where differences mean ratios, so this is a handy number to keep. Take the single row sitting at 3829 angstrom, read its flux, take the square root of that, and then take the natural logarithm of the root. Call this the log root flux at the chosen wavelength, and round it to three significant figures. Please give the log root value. 1.61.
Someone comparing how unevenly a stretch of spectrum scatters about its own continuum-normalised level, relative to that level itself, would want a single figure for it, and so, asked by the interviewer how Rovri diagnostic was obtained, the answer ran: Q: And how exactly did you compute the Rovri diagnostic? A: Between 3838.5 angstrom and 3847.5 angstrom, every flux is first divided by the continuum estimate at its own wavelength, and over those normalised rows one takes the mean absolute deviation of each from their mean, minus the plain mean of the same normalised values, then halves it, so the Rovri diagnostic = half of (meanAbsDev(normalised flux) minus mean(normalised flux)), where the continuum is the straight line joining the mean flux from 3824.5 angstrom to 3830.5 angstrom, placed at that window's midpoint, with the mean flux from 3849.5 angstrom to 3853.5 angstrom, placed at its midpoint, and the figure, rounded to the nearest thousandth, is -0.374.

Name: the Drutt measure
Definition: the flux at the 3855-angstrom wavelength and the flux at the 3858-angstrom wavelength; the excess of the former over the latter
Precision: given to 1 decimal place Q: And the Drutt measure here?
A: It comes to -3.3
